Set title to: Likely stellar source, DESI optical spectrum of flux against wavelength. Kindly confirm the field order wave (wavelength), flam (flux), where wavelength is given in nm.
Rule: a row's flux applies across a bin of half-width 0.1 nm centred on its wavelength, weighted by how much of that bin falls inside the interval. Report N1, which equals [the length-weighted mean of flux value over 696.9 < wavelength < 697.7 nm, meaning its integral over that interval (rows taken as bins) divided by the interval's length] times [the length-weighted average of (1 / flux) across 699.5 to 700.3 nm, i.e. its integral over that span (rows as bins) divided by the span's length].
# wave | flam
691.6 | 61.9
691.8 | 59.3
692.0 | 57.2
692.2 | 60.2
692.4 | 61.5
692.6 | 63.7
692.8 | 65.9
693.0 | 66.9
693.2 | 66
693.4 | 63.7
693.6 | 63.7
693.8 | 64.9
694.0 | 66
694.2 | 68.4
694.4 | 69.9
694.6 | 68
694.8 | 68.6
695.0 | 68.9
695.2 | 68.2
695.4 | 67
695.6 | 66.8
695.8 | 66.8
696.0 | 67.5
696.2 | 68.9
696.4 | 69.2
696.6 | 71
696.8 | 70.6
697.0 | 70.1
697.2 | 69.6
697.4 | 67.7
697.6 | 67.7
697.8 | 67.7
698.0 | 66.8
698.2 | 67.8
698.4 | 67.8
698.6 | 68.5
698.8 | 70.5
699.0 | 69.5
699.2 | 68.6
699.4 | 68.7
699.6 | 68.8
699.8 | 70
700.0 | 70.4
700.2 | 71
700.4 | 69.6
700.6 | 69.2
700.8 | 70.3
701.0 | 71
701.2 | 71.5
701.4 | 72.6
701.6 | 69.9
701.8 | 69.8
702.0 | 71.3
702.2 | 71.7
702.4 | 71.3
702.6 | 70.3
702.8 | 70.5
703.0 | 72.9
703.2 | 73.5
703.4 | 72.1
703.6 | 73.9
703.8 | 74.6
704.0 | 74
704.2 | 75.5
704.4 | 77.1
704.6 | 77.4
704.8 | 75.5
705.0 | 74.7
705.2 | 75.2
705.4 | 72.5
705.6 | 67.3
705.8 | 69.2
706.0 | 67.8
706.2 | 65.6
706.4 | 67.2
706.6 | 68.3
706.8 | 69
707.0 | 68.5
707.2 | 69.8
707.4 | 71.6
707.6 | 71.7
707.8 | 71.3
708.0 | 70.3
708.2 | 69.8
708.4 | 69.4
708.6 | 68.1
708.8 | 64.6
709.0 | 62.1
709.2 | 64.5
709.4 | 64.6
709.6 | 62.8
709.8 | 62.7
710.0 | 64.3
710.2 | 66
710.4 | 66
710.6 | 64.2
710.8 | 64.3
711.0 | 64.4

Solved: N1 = 0.98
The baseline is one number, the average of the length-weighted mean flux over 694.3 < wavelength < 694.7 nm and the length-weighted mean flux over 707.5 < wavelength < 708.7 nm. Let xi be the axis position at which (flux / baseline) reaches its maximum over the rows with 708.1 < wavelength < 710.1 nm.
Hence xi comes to 708.2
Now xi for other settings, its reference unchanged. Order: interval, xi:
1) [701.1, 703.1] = 703.0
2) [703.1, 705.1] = 704.6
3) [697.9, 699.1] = 698.8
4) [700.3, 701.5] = 701.4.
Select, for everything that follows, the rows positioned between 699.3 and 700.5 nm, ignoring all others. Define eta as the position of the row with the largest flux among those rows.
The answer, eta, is 700.2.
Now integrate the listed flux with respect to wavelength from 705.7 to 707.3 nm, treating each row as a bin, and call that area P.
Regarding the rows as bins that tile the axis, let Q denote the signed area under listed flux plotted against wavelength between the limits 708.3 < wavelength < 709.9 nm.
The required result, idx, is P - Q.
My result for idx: 5.3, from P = 109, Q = 104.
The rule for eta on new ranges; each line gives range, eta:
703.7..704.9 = 704.6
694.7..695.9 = 695.0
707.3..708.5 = 707.6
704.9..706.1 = 705.2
